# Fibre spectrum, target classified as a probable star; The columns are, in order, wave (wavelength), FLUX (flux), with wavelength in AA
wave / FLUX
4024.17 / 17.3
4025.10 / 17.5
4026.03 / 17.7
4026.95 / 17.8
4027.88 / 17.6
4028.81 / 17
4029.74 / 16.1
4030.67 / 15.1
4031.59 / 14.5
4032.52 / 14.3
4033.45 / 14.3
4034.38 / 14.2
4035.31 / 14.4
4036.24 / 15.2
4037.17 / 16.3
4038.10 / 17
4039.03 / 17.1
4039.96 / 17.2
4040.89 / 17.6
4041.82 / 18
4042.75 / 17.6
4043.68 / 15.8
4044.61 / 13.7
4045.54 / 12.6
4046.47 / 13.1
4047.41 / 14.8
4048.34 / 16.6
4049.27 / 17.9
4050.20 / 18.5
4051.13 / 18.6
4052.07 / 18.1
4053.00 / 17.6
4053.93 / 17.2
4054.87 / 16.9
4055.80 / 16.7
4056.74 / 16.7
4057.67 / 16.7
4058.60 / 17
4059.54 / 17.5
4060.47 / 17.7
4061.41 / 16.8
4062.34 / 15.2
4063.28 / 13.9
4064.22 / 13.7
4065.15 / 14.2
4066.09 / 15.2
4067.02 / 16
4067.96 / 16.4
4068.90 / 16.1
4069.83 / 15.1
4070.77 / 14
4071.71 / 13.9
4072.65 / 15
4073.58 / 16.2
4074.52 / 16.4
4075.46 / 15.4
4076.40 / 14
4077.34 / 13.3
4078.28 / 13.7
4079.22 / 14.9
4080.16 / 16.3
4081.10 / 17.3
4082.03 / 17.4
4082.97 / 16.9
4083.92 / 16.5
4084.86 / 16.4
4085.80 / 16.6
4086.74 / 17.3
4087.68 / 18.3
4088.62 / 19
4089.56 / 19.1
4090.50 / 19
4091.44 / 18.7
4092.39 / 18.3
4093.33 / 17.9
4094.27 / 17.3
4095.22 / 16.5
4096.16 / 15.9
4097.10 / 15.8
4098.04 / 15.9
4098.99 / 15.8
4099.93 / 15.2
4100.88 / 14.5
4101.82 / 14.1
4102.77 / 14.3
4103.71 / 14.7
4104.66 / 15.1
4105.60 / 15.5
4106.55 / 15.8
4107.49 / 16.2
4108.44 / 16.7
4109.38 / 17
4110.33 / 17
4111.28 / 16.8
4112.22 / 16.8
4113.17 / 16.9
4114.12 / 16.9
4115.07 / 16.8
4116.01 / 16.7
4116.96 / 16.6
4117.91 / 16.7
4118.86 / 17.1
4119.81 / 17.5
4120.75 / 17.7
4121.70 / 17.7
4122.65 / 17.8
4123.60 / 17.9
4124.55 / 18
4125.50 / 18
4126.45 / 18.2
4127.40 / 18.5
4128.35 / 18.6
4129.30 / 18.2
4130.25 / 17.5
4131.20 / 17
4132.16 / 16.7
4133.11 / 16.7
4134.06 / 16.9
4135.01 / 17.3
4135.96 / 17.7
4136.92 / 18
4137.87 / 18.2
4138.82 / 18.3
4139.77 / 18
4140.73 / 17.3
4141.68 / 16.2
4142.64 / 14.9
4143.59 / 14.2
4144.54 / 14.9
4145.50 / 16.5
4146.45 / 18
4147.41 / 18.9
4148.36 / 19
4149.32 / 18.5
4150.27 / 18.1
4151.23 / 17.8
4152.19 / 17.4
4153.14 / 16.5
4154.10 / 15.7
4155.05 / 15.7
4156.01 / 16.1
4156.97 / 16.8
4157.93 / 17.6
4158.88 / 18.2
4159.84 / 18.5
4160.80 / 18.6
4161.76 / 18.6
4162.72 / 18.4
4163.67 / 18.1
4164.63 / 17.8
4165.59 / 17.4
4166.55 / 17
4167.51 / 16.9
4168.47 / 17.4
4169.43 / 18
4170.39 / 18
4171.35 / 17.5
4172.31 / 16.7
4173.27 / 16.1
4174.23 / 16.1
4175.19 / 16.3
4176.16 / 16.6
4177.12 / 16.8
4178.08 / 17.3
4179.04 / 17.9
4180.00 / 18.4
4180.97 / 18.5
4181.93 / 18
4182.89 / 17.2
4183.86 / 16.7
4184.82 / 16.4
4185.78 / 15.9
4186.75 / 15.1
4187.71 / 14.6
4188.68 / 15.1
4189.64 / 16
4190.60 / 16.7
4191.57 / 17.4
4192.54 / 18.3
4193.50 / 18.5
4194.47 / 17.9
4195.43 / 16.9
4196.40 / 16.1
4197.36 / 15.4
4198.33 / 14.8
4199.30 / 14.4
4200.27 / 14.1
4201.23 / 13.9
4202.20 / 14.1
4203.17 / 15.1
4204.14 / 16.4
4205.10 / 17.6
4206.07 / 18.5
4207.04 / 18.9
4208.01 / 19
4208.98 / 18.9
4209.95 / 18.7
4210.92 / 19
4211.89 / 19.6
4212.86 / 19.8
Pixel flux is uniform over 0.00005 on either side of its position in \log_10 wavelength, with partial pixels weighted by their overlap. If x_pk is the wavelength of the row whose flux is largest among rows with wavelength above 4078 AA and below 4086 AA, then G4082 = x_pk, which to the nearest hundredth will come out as 4082.03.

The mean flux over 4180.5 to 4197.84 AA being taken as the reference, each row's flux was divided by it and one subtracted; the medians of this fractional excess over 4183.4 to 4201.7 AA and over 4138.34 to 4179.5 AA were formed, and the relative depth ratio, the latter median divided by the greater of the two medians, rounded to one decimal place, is 1.0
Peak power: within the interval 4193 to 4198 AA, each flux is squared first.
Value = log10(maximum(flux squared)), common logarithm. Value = 2.53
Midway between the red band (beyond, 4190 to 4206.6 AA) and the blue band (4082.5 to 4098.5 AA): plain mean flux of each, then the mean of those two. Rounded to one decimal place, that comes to 16.8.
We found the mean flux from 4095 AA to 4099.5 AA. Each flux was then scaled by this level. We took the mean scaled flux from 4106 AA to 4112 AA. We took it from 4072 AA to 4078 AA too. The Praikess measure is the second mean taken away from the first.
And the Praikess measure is 0.10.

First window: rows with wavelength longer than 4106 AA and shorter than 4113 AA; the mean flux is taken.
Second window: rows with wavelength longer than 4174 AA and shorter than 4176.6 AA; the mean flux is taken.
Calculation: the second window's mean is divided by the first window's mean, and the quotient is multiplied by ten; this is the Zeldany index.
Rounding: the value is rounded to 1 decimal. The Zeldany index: 9.8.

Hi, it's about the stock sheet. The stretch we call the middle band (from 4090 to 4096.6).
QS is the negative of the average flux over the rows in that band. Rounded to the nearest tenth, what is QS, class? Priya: -17.7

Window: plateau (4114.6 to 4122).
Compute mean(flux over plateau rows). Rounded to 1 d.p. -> 17.1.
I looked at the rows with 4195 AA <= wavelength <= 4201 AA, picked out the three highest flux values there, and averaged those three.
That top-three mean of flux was 16.1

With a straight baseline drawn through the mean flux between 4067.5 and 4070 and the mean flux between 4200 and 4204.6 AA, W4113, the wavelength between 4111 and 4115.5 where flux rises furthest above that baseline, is 4114.12 AA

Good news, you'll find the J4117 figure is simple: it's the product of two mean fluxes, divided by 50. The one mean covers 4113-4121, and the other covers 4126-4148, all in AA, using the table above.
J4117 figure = 5.86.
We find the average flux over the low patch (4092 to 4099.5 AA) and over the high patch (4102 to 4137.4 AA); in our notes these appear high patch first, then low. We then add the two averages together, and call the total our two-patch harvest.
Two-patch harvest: 33.7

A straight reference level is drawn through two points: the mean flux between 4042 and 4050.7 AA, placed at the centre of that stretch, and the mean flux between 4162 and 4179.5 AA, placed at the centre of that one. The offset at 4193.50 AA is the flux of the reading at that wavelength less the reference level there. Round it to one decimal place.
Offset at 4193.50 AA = 1.0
